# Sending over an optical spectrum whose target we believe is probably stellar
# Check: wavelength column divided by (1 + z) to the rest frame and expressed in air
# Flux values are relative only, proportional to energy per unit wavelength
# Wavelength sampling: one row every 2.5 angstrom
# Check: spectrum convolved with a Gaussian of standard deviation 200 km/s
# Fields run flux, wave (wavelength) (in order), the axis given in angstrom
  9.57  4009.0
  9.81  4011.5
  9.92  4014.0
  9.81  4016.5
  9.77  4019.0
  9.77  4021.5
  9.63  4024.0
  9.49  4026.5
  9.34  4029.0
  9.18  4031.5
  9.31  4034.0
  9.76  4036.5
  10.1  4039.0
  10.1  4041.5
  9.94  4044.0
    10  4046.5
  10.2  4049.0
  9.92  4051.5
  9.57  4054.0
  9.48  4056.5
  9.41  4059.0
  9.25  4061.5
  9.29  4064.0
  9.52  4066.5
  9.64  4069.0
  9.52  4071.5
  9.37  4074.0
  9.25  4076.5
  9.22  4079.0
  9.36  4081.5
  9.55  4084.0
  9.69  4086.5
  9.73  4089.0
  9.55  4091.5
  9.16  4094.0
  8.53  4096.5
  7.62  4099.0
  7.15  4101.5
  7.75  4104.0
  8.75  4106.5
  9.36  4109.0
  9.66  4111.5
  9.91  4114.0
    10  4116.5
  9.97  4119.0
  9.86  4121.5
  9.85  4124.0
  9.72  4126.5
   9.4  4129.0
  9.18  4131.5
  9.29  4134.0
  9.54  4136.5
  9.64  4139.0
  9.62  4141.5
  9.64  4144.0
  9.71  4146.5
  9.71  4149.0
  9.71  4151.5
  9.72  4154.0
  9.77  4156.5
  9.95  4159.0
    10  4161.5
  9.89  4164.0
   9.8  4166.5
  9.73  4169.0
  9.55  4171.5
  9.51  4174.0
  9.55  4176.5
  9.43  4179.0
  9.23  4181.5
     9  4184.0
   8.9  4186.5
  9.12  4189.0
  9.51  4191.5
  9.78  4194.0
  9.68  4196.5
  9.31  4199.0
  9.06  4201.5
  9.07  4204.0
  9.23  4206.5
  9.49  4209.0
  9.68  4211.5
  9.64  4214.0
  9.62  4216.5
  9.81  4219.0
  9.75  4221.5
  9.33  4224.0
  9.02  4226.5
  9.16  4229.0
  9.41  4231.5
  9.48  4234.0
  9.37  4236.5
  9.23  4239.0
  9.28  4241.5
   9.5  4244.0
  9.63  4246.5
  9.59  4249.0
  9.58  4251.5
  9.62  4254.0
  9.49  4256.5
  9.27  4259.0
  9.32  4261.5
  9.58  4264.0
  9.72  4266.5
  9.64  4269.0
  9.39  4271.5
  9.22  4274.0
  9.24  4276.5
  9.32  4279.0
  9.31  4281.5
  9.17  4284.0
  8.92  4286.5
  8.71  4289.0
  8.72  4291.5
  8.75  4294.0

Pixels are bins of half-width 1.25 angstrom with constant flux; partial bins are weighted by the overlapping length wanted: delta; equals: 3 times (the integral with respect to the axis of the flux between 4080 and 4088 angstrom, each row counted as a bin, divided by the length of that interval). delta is 28.6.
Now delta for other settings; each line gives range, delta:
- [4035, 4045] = 29.9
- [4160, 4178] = 29.2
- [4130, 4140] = 28.2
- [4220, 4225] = 28.7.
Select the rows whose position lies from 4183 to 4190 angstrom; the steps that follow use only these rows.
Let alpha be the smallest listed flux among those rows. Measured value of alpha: 8.9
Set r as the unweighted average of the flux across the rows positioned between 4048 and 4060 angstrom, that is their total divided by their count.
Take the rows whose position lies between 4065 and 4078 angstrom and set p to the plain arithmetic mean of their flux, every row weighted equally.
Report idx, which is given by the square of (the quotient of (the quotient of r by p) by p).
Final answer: 0.0118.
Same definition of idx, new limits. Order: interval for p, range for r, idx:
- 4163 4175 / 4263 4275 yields 0.0102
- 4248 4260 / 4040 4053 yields 0.0123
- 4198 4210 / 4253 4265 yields 0.0123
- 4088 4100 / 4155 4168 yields 0.0154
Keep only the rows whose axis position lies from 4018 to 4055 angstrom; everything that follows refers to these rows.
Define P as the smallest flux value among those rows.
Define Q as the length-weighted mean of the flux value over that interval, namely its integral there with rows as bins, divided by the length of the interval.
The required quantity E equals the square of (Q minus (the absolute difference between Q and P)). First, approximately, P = 9.18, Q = 9.74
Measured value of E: 84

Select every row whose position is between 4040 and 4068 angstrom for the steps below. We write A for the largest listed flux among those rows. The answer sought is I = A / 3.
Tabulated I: 3.40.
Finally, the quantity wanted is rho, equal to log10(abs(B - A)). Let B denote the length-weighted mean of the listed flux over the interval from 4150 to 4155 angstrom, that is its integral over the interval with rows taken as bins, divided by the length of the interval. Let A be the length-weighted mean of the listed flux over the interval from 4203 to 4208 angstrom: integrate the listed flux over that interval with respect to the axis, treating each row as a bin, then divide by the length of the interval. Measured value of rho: -0.3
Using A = 9.17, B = 9.71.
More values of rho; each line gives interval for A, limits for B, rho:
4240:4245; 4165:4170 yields -0.4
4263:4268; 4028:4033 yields -0.4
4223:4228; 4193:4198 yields -0.3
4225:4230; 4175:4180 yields -0.4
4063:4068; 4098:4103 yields 0.3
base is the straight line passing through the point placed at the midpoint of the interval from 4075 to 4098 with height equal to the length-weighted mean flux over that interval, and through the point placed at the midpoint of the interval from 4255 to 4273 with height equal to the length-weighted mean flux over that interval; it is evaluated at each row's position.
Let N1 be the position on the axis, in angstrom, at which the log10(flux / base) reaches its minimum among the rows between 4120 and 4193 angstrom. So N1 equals 4186.5 angstrom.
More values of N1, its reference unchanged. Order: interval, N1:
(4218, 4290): 4289.0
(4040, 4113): 4101.5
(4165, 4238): 4186.5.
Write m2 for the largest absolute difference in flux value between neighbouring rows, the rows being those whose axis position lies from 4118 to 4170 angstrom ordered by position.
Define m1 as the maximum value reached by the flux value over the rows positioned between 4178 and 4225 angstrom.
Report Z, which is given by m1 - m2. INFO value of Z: 9.49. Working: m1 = 9.81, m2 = 0.32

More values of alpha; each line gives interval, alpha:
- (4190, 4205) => 9.06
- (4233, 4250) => 9.23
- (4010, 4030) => 9.34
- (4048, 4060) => 9.41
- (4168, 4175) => 9.51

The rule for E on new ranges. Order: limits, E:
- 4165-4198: 79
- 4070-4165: 51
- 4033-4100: 58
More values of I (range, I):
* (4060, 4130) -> 3.33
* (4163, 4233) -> 3.30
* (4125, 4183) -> 3.33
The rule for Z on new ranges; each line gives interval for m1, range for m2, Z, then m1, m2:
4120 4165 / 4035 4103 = 9.09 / 10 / 0.91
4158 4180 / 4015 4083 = 9.55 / 10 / 0.45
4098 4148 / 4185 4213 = 9.61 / 10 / 0.39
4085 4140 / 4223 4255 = 9.69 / 10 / 0.31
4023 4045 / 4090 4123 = 9.10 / 10.1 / 1.00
